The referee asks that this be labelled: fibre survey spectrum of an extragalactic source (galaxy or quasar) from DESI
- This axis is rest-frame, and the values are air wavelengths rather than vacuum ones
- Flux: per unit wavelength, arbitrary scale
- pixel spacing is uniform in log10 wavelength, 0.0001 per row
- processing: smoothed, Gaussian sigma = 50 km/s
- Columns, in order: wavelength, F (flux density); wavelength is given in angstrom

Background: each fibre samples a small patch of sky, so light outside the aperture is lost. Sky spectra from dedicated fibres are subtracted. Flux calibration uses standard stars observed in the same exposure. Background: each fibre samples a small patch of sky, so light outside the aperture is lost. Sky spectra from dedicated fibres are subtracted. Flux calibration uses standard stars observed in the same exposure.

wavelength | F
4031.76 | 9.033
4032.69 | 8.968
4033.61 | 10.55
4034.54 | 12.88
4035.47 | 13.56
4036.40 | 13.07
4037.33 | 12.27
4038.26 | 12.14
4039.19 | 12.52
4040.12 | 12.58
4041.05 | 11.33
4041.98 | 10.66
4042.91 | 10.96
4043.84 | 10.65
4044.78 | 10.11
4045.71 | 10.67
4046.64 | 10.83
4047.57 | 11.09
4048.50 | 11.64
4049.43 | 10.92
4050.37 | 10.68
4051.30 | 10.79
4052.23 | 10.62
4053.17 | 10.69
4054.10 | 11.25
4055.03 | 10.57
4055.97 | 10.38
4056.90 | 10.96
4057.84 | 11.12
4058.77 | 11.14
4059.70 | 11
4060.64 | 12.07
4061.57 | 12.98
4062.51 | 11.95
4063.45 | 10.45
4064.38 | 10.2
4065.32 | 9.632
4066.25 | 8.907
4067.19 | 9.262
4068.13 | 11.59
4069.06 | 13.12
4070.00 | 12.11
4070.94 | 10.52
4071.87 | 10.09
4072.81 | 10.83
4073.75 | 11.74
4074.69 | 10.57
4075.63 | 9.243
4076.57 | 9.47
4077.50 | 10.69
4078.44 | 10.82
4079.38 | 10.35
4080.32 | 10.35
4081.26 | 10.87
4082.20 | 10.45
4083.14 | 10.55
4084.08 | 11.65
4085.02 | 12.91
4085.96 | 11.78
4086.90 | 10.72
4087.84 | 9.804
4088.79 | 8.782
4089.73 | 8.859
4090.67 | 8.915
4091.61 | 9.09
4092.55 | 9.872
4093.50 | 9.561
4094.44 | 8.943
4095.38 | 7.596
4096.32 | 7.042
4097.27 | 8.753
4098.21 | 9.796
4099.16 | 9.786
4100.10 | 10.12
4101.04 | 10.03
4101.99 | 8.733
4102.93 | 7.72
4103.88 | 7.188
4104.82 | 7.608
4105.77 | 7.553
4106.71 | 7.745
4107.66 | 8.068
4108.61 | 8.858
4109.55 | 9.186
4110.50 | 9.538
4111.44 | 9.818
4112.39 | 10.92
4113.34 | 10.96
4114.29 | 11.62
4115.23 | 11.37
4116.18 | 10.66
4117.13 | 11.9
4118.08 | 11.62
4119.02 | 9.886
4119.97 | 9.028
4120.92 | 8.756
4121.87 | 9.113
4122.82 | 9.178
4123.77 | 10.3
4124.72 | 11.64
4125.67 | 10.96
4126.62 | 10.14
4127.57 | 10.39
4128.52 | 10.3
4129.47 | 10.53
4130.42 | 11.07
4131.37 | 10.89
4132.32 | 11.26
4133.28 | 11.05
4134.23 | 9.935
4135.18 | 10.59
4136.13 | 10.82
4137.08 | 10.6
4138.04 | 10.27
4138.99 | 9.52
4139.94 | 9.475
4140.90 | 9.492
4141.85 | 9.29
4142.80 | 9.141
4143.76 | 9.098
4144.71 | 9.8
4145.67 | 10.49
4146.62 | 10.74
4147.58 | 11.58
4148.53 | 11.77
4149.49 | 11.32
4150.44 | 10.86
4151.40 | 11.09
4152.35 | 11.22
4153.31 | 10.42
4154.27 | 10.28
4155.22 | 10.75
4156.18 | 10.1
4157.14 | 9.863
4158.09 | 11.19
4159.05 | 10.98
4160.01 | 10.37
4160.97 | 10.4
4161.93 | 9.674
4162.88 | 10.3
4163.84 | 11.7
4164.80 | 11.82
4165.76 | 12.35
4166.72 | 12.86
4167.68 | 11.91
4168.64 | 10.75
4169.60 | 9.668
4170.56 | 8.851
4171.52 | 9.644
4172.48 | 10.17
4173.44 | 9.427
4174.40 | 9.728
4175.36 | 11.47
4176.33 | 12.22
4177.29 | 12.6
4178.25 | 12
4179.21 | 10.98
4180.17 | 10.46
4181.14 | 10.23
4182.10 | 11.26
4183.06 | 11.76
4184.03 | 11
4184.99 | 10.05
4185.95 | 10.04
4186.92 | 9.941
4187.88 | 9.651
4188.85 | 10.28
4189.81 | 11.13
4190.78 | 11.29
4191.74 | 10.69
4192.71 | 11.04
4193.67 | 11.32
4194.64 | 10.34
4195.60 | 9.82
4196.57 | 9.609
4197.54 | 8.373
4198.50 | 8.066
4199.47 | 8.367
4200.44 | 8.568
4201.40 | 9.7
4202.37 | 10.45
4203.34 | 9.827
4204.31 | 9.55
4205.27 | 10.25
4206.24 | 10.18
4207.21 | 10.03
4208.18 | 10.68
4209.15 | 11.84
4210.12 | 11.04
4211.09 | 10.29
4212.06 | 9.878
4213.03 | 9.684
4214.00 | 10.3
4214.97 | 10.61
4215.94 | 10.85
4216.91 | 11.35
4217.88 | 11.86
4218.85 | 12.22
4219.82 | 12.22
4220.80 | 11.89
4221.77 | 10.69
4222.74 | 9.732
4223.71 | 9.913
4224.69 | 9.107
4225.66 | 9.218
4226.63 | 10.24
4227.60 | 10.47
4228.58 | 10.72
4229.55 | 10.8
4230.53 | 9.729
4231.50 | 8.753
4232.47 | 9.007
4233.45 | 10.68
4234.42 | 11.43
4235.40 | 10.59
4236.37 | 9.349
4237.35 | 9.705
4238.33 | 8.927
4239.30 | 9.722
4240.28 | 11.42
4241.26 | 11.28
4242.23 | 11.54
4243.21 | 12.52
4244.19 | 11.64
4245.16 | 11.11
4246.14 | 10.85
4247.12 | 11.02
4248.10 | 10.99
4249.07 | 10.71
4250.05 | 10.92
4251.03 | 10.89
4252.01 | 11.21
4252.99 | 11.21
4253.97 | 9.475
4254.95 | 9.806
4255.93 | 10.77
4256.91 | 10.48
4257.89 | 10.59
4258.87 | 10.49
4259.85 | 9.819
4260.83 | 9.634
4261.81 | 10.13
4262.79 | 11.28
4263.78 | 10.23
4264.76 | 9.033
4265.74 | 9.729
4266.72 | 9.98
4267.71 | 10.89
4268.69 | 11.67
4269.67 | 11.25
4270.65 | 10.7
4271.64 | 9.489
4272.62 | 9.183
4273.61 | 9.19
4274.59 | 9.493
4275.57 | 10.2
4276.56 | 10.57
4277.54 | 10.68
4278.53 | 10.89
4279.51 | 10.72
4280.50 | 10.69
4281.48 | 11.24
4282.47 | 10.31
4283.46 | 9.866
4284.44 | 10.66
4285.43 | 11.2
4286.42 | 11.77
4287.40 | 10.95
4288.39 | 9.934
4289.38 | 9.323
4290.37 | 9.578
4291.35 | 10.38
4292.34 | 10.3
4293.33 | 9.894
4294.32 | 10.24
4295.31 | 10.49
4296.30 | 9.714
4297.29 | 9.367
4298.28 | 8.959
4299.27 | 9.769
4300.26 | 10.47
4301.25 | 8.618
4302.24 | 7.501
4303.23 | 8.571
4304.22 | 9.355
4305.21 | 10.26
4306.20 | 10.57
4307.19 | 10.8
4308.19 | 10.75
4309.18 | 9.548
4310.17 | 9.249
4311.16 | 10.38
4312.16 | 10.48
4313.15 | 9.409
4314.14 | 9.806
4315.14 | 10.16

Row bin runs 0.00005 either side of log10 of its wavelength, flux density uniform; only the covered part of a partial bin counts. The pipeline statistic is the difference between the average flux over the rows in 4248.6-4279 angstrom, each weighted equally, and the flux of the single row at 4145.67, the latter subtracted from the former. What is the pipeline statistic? -0.15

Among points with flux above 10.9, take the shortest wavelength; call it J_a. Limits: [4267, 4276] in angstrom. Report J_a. 4268.69 angstrom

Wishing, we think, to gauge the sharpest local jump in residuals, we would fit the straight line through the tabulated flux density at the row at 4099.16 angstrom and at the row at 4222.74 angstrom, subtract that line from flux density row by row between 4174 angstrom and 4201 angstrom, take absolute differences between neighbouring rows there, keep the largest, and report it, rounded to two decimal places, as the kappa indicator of 1.74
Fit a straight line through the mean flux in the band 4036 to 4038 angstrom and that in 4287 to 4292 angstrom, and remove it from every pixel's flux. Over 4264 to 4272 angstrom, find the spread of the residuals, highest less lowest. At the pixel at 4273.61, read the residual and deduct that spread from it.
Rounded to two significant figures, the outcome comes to -3.7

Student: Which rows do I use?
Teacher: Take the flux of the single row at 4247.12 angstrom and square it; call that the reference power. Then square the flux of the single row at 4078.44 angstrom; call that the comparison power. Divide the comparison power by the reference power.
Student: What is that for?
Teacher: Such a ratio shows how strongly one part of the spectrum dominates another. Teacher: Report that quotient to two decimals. 0.96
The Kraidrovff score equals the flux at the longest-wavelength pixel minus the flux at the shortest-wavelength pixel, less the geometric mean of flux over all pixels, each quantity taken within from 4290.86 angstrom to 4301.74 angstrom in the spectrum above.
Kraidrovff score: -11.6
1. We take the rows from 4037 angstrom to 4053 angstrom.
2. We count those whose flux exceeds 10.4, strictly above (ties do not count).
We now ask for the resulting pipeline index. 16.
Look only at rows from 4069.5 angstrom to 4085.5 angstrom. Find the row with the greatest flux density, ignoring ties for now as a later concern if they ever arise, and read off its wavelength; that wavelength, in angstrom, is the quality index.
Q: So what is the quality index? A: 4085.02 angstrom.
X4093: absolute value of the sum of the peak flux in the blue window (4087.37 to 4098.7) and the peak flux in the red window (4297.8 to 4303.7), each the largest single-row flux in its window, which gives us 20.3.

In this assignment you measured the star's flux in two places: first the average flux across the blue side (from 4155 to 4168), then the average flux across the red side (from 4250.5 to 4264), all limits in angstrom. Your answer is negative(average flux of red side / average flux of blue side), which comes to -0.95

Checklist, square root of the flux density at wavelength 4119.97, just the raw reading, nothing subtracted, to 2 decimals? 3.00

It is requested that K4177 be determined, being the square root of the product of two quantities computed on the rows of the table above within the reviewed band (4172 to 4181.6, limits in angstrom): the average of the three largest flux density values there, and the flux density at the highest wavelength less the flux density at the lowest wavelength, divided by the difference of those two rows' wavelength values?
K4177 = 0.3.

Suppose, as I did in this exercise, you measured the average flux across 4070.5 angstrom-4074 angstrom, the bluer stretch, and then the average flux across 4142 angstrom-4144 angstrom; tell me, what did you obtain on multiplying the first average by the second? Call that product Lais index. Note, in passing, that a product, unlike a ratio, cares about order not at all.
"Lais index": 98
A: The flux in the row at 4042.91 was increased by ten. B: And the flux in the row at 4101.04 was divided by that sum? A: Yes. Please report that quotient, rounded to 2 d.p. 0.48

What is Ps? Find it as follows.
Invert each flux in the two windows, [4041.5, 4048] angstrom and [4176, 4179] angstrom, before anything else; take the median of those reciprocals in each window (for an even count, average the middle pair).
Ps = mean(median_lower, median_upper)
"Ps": 0.088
